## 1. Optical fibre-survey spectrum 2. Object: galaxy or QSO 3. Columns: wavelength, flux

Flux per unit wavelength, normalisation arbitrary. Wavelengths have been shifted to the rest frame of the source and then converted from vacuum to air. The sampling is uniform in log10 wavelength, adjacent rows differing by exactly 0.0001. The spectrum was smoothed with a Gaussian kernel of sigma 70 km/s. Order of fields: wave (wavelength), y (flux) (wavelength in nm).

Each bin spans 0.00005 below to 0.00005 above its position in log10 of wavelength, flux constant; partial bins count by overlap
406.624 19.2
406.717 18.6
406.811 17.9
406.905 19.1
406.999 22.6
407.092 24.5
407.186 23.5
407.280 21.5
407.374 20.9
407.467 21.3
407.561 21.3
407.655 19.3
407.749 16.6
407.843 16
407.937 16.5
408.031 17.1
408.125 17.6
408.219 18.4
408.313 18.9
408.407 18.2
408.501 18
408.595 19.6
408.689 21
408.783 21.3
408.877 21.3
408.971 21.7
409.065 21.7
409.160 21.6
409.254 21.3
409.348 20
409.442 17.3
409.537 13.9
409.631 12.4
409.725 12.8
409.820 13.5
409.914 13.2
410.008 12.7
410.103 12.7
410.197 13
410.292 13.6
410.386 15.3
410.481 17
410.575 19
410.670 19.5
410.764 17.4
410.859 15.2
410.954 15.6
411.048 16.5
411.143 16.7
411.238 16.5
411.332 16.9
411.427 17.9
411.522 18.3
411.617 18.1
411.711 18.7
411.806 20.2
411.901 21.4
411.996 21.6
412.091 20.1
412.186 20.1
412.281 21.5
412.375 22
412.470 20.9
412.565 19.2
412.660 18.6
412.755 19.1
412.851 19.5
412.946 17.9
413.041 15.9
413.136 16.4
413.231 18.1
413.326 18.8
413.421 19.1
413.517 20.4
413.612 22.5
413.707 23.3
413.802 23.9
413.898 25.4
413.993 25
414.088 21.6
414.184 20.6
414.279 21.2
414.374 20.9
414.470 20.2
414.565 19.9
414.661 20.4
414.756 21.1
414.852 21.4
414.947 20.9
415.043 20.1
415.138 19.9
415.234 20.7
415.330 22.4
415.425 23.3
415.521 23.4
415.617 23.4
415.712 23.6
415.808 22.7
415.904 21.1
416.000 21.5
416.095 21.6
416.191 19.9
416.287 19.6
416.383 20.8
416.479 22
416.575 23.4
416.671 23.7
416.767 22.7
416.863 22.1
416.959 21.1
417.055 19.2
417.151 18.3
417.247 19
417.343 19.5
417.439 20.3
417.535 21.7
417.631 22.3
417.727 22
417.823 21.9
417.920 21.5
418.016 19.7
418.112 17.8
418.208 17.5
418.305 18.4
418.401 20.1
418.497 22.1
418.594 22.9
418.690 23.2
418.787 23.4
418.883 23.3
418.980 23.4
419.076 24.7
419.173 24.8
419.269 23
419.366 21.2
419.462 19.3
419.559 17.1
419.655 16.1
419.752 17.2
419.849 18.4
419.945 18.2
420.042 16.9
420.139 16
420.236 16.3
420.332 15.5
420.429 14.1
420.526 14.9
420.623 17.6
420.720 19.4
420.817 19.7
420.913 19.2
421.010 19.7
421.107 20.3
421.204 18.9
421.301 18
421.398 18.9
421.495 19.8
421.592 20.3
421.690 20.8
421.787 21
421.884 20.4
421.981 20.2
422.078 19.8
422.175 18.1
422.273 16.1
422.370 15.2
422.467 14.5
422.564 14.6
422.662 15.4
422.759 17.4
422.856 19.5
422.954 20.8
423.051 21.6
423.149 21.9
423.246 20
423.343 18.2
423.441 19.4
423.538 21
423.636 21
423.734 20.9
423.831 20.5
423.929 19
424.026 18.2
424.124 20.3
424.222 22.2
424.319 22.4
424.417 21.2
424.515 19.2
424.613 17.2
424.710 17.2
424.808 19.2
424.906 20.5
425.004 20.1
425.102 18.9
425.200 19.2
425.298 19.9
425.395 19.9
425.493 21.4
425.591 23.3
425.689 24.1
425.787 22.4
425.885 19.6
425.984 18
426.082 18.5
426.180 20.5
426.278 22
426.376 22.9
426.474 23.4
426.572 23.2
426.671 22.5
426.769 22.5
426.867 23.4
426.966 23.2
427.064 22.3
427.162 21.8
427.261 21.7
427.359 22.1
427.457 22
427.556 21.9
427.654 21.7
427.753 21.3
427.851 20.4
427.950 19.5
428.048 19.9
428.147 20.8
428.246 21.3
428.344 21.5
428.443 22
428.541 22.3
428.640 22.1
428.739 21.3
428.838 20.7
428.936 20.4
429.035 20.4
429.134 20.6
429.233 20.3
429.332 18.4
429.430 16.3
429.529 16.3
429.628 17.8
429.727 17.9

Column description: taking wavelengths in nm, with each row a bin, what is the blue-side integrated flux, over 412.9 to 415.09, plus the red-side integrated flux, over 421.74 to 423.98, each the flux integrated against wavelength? 88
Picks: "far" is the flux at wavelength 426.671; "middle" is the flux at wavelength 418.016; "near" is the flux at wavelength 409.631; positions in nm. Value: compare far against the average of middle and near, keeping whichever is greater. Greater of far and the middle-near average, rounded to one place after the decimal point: 22.5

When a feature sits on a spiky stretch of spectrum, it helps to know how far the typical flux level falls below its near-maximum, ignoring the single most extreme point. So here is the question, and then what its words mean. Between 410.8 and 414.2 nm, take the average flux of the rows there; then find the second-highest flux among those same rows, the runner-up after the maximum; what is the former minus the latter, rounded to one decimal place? -5.5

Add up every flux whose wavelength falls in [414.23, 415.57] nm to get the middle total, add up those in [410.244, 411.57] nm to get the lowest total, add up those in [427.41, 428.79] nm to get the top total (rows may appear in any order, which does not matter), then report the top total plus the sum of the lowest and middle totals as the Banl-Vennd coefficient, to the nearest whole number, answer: 829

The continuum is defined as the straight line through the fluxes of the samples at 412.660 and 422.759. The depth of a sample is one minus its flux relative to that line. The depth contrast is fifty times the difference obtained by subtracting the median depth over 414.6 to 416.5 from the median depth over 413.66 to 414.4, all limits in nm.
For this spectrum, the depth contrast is -2.7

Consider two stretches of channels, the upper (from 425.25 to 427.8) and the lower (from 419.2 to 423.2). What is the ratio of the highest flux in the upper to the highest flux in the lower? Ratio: 1.05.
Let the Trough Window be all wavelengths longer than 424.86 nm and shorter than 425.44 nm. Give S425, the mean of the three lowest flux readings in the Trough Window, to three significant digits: 19.3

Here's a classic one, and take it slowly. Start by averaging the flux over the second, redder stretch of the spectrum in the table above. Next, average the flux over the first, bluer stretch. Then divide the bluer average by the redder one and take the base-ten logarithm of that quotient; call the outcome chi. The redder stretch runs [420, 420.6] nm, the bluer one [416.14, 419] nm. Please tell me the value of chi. 0.13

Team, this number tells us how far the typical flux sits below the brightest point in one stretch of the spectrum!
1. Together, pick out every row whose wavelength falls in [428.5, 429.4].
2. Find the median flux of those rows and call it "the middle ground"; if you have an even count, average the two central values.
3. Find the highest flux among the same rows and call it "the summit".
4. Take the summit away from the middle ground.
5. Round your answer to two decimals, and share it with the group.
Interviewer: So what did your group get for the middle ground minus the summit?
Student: -1.70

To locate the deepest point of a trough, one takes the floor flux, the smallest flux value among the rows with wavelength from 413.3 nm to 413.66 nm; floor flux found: 18.8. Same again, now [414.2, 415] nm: 19.9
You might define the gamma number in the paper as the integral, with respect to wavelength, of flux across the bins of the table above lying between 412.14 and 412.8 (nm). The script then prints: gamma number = 13.4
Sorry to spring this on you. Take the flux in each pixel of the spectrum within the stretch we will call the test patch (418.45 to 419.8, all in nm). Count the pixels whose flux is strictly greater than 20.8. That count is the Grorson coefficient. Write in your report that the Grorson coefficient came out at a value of 10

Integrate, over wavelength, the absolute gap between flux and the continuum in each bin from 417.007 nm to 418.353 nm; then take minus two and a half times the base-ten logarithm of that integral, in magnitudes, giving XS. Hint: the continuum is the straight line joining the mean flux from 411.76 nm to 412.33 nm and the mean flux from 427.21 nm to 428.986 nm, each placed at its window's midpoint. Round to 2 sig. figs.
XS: -0.89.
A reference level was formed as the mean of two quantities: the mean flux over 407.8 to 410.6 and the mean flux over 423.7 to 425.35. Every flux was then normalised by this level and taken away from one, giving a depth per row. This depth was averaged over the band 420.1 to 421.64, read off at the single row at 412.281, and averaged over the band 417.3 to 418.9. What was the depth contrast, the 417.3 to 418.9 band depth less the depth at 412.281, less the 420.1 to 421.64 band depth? 0.00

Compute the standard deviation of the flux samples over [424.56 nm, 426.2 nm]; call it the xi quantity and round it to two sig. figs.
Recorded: 1.9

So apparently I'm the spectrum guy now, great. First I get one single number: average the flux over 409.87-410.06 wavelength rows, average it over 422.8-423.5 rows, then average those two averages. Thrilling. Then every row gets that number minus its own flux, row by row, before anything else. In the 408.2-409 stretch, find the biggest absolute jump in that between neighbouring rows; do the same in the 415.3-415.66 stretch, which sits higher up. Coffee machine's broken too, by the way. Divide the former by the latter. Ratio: 1.78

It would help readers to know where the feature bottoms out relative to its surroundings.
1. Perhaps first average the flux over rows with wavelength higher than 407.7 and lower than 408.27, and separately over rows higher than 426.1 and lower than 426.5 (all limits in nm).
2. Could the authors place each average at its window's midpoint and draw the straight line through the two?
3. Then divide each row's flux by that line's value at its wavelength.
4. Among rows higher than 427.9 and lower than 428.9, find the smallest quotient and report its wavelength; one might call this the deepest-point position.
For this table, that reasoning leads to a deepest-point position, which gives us 427.950 nm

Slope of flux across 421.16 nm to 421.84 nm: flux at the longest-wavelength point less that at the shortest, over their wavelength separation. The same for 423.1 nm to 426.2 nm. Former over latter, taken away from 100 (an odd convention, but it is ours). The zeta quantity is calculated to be 108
